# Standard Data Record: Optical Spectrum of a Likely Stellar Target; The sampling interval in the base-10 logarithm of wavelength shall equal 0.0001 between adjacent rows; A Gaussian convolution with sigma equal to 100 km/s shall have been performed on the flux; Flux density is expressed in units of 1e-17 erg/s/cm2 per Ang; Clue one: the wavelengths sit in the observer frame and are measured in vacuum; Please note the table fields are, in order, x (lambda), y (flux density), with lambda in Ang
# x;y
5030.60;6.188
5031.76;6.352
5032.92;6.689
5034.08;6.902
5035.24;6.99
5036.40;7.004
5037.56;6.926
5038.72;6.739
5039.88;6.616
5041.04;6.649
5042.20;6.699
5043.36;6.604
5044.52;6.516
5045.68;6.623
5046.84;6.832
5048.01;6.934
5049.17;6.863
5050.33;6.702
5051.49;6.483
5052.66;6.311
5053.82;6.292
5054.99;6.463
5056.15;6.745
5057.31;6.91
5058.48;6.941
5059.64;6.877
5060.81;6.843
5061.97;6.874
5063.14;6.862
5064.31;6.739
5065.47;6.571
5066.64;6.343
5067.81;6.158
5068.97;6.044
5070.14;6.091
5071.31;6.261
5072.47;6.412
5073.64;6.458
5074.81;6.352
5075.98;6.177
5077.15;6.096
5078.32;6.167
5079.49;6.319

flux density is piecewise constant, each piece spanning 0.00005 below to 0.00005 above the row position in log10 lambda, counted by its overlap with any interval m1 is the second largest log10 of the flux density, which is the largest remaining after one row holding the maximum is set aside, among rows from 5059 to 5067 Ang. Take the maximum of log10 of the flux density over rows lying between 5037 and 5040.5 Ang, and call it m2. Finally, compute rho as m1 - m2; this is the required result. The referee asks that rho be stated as 0.00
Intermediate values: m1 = 0.837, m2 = 0.840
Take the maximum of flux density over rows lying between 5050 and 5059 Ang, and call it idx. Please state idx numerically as 6.941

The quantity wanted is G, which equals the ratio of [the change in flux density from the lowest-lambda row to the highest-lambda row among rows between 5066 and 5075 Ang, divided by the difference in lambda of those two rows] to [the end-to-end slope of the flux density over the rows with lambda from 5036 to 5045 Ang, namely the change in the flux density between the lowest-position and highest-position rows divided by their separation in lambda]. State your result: 0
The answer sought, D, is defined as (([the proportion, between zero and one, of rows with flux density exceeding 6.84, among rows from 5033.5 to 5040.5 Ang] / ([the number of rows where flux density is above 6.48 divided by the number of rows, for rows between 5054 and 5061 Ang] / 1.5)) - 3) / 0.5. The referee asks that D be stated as -3.6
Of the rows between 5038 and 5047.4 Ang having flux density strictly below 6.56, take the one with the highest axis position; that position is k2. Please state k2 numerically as 5044.52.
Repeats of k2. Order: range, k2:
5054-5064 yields 5054.99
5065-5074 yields 5073.64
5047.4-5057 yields 5054.99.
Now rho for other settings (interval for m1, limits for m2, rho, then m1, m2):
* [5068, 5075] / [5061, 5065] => -0.03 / 0.807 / 0.837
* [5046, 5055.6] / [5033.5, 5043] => -0.01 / 0.837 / 0.845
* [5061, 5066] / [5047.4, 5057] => 0.00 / 0.836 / 0.841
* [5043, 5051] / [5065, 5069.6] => 0.02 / 0.837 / 0.818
